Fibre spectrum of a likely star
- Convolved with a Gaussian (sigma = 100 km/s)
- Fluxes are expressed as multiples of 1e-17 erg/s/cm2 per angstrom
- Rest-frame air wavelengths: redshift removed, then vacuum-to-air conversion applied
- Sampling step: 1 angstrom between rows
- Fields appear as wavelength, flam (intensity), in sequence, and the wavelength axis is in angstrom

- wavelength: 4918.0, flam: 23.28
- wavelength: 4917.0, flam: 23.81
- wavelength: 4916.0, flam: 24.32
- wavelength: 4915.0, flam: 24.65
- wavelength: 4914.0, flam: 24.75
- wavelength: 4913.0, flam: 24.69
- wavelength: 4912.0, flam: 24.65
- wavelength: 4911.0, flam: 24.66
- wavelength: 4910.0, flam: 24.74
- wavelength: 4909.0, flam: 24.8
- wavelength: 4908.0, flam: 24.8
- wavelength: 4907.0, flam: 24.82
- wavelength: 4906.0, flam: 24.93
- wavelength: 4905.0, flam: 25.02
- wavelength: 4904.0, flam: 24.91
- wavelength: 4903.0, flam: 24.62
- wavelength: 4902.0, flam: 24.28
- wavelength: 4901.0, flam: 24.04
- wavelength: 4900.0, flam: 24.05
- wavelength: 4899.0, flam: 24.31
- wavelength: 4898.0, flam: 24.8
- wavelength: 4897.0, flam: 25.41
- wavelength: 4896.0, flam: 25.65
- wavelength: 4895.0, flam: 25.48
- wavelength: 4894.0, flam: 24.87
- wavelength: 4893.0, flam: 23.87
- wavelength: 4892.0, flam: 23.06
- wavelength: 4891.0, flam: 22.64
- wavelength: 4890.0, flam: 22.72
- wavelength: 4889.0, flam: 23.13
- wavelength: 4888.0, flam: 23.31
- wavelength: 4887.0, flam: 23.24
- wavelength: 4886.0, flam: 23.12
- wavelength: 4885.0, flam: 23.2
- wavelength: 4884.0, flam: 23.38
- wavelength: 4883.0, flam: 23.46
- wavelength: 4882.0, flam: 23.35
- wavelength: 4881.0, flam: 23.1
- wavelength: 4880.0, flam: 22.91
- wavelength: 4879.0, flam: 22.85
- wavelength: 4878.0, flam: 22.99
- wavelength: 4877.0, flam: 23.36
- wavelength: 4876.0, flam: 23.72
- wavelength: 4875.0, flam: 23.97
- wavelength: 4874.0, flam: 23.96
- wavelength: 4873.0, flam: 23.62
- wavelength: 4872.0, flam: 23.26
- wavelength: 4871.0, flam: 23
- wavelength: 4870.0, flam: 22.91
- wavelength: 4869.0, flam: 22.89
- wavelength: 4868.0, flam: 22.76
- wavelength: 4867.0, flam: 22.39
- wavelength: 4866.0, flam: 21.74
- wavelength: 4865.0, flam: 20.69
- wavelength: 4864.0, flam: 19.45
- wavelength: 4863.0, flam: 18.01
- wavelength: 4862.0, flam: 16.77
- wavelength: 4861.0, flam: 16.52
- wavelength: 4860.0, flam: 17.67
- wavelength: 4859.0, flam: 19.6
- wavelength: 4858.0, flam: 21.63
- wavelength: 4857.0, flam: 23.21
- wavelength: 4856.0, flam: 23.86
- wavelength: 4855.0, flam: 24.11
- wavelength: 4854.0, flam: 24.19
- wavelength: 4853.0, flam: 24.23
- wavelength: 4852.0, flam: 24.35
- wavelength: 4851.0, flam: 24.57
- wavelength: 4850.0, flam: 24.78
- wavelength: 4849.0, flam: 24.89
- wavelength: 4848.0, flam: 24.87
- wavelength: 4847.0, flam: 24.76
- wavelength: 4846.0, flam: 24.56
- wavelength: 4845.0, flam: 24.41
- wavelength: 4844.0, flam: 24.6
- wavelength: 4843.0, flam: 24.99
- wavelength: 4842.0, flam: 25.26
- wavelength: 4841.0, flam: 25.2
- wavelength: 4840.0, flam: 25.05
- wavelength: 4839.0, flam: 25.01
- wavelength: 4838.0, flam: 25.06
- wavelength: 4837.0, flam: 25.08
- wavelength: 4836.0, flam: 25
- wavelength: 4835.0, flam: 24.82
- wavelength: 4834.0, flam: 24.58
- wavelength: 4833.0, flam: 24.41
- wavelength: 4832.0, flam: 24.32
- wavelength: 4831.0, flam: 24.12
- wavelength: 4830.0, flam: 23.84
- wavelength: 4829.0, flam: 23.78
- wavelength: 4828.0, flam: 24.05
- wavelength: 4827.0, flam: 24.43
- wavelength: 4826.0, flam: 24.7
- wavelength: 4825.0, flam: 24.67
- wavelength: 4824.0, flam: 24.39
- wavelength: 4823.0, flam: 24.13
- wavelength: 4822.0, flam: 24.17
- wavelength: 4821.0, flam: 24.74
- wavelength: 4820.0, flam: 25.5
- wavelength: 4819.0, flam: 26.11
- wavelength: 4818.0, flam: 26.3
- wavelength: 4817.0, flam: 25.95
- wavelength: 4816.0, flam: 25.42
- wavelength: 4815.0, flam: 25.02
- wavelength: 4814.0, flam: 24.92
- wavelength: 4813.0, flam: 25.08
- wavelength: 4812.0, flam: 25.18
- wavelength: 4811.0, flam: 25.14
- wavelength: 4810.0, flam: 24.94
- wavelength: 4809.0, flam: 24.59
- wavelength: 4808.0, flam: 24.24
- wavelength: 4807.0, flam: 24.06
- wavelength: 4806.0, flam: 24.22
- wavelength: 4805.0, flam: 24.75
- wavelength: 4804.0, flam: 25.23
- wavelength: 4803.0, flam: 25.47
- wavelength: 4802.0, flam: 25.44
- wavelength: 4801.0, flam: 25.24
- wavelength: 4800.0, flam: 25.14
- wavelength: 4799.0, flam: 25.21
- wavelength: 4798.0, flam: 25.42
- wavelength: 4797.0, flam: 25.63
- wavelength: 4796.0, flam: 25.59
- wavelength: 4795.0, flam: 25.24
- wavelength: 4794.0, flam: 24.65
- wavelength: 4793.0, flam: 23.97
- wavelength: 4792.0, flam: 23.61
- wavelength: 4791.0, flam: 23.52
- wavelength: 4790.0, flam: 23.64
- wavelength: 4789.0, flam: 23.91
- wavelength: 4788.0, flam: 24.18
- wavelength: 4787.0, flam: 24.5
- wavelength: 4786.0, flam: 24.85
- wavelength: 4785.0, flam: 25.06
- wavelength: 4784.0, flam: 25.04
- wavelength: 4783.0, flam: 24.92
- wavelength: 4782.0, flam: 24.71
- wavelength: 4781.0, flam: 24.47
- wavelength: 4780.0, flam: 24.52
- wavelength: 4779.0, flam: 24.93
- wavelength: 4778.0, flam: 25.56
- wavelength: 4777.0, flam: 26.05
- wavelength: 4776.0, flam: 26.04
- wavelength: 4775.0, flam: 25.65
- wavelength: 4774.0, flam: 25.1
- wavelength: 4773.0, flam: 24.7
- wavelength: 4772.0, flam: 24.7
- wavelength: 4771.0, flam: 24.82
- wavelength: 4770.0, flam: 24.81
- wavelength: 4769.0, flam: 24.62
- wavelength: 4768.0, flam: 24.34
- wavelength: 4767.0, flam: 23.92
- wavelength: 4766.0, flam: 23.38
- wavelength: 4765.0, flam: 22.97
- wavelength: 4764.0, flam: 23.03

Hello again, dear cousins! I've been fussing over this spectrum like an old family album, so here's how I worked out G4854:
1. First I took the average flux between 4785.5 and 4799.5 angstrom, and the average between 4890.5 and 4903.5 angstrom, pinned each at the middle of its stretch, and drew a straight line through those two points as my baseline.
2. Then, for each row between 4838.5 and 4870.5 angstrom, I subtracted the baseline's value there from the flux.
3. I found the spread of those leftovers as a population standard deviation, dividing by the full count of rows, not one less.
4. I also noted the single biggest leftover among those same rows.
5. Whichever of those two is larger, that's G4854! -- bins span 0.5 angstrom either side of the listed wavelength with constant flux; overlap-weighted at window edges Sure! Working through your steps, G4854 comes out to 2.6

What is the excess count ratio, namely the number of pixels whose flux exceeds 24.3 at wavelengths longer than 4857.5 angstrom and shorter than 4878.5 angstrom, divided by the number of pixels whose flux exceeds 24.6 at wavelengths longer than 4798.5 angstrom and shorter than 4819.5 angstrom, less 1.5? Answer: -1.5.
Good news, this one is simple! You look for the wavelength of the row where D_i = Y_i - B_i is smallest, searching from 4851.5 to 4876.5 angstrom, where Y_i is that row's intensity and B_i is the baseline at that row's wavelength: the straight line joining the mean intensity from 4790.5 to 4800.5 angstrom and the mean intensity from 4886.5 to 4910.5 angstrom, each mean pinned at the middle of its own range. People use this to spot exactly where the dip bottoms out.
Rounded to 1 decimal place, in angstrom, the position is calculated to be 4861.0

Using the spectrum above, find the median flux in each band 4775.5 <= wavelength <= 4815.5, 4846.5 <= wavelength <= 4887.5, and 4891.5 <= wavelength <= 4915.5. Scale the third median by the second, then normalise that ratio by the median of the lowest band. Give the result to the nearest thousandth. 0.043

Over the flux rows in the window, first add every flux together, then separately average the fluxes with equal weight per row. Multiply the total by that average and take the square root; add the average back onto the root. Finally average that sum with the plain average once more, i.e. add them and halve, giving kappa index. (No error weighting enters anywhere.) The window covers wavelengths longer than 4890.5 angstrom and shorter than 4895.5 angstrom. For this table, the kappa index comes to 50.8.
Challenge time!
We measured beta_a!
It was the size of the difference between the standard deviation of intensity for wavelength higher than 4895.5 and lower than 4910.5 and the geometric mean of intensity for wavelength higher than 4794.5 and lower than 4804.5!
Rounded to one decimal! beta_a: 24.9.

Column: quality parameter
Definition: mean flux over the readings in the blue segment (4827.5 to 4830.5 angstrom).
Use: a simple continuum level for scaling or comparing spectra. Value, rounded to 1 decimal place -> 23.9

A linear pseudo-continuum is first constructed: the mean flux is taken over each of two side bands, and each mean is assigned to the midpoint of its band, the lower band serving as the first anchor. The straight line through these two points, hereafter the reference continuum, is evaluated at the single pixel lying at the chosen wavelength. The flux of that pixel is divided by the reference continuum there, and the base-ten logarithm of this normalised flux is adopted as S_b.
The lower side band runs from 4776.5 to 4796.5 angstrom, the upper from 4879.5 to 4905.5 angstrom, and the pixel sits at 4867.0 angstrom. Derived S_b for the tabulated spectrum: -0.032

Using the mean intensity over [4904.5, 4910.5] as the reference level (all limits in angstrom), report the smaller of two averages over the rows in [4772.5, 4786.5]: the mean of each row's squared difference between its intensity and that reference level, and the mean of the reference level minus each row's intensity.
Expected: -0.26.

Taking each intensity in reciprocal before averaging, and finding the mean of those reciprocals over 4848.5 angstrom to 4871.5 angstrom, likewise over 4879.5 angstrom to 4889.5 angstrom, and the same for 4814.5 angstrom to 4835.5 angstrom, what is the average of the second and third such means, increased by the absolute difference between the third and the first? 0.0477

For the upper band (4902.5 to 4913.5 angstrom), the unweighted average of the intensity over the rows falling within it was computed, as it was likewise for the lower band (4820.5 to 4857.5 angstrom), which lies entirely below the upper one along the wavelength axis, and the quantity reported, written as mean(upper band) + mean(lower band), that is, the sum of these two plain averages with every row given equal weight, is 49.3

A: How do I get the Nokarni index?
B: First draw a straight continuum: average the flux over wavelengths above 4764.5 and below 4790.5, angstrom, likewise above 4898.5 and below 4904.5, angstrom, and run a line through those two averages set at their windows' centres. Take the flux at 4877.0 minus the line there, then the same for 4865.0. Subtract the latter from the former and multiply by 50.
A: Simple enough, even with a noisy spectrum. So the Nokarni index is 135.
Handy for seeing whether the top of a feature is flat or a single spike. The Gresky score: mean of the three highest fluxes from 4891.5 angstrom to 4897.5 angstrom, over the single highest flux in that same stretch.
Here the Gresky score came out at 0.995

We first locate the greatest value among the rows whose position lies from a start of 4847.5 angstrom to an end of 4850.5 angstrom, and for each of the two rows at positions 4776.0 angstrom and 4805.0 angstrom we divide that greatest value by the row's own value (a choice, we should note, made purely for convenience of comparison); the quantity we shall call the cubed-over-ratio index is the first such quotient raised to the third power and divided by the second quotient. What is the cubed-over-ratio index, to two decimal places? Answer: 0.87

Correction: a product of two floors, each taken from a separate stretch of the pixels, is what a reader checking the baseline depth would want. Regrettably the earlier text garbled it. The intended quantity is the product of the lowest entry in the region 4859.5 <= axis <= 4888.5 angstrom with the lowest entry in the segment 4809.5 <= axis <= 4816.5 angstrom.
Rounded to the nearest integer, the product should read 412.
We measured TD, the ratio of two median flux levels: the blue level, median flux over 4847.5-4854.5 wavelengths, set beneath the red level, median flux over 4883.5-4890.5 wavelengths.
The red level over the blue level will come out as 0.94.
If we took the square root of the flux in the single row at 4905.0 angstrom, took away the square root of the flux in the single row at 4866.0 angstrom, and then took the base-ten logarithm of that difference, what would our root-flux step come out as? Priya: -0.47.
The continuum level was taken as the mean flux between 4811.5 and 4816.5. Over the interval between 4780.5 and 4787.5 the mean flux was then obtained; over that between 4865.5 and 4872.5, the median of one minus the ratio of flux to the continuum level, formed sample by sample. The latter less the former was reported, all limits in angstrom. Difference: -24.70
